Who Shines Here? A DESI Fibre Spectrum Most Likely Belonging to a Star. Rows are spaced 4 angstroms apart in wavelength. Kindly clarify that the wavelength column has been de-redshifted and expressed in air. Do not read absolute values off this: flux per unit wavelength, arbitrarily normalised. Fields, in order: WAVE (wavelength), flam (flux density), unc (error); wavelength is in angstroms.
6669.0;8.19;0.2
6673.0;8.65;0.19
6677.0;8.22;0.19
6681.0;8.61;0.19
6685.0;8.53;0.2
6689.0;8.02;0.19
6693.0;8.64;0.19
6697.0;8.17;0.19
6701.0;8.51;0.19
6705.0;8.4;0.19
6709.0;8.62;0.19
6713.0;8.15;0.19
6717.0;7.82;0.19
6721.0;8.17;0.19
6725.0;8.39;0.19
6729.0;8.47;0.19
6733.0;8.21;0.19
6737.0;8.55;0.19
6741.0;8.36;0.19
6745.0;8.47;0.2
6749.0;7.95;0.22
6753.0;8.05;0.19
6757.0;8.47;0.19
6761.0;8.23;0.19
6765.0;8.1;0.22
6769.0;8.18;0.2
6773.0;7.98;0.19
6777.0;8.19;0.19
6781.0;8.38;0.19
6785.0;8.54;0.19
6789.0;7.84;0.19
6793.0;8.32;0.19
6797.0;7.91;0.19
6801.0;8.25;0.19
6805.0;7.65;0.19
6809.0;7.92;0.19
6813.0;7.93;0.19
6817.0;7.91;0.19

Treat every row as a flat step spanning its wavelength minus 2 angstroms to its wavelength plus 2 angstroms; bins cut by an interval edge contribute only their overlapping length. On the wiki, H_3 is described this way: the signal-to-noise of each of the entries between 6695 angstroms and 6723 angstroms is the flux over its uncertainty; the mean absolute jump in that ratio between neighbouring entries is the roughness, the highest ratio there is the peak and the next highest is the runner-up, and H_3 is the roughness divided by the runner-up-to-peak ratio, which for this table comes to 1.6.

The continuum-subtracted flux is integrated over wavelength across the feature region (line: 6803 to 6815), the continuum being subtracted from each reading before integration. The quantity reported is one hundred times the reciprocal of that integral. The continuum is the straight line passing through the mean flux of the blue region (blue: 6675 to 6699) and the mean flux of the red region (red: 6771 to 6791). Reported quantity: -28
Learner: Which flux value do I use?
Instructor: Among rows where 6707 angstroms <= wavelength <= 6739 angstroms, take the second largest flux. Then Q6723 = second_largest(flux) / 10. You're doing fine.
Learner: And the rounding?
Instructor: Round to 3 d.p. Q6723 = 0.855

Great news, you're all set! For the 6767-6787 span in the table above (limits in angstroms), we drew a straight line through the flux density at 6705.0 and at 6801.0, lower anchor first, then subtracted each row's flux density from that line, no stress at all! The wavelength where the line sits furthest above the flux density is 6773.0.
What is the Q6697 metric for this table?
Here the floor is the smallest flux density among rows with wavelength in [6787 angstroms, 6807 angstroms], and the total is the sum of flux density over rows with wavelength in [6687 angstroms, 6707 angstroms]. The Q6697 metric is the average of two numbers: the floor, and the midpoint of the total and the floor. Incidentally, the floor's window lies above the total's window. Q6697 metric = 16.17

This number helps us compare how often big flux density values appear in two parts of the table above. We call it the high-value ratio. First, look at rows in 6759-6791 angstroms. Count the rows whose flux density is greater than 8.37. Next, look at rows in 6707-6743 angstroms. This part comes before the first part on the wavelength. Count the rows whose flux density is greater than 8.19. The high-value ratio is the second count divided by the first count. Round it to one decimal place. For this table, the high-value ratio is 3.0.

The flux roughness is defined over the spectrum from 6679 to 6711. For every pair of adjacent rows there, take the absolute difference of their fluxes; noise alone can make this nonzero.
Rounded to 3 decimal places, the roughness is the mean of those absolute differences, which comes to 0.336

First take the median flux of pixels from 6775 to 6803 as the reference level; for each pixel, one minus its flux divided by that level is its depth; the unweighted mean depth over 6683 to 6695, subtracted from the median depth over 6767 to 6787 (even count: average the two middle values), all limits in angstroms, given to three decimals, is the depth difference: 0.025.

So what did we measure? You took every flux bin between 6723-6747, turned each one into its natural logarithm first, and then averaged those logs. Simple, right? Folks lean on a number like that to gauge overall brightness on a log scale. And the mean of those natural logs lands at 2.13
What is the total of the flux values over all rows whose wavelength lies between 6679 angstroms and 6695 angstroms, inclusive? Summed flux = 33.8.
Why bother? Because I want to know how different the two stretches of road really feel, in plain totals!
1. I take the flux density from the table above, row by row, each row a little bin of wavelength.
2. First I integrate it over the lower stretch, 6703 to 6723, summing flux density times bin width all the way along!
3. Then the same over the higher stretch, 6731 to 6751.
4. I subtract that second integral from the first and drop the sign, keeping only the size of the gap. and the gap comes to 1.5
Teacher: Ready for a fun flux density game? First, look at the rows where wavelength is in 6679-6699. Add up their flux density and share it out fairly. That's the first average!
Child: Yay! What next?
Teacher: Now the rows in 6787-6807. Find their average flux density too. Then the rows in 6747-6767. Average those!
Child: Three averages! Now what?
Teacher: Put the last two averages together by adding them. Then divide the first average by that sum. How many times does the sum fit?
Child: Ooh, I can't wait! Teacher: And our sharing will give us 0.520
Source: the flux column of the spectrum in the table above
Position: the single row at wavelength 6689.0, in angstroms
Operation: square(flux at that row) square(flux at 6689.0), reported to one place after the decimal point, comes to 64.3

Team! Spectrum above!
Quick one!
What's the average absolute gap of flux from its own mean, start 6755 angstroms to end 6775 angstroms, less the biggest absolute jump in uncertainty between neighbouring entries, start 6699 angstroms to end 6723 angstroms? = 0.13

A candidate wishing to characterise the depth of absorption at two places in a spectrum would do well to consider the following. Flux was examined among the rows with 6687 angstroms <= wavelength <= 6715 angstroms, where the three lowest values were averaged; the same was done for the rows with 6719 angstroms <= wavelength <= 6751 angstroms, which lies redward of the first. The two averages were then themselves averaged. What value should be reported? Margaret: 8.112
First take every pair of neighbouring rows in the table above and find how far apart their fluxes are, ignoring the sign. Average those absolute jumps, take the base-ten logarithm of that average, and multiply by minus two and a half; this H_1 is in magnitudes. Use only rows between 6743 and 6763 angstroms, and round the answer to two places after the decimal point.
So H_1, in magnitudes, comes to 1.24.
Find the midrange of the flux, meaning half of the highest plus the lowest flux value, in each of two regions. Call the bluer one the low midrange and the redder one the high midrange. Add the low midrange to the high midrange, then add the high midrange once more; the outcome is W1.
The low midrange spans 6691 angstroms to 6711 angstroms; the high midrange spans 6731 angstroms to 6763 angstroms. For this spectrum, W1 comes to 24.9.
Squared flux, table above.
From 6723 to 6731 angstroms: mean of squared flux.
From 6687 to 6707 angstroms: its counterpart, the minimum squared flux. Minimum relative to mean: 0.91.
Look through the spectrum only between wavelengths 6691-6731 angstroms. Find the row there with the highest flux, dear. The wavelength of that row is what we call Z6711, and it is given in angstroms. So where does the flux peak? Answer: 6693.0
